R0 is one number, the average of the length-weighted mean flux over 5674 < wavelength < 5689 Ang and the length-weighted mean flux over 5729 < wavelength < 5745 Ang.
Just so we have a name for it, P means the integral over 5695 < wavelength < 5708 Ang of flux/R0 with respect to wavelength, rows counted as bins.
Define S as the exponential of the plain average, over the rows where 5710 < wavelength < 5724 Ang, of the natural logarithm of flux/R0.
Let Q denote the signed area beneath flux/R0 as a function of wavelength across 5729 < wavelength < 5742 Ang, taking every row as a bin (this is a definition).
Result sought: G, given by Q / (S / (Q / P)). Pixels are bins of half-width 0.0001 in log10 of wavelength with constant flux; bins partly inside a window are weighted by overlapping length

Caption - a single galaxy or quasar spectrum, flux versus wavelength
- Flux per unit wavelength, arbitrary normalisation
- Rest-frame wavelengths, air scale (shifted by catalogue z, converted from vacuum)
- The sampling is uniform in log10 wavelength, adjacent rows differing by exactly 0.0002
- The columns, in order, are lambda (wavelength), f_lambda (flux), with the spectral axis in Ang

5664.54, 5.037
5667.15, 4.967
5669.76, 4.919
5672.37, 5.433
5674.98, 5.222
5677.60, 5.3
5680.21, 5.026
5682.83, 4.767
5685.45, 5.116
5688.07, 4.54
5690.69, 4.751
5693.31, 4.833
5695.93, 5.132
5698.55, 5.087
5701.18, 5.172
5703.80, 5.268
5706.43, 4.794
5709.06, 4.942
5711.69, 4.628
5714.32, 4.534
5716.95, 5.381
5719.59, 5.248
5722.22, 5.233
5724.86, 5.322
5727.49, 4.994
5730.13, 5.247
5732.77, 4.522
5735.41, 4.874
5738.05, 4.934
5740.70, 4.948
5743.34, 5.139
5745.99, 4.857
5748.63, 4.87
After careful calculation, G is 12.3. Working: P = 13.3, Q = 12.8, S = 1.00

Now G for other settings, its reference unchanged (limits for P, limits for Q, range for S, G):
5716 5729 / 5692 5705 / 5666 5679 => 12.5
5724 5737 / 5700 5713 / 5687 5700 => 13.2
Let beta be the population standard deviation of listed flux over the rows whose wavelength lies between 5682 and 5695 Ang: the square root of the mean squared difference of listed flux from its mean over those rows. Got 0.19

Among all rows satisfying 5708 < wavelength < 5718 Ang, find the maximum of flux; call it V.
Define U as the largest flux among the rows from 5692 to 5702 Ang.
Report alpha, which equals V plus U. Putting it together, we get 10.6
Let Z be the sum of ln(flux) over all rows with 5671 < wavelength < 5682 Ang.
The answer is 6.63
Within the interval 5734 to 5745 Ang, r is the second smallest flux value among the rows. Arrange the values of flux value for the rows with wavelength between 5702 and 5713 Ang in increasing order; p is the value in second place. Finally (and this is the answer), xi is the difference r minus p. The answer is 0.14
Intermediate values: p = 4.794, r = 4.934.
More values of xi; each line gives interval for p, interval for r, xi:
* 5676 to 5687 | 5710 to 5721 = -0.40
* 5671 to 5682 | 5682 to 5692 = -0.47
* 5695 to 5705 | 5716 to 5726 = 0.12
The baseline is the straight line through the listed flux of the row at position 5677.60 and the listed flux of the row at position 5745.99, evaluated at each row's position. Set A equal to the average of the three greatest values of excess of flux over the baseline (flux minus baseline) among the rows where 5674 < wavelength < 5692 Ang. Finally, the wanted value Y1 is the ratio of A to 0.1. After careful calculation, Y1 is -1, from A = -0.08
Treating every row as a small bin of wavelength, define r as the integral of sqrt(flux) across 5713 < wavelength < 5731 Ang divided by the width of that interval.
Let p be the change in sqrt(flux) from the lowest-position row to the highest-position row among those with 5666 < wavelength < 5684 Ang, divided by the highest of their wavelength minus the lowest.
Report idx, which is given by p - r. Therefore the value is -2.268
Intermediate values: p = -0.003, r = 2.27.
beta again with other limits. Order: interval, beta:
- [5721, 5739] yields 0.26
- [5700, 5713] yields 0.24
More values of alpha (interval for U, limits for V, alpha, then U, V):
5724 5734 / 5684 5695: 10.4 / 5.322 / 5.116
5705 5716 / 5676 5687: 10.2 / 4.942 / 5.3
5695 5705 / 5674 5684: 10.6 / 5.268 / 5.3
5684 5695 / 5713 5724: 10.5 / 5.116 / 5.381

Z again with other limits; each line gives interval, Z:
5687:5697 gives 6.28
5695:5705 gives 6.57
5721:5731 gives 6.59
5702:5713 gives 6.36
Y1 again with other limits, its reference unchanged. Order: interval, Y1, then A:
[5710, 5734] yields 3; 0.32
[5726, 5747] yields 2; 0.20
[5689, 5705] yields 0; 0.04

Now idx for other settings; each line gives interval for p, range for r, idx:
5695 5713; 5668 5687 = -2.265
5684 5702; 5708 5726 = -2.243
